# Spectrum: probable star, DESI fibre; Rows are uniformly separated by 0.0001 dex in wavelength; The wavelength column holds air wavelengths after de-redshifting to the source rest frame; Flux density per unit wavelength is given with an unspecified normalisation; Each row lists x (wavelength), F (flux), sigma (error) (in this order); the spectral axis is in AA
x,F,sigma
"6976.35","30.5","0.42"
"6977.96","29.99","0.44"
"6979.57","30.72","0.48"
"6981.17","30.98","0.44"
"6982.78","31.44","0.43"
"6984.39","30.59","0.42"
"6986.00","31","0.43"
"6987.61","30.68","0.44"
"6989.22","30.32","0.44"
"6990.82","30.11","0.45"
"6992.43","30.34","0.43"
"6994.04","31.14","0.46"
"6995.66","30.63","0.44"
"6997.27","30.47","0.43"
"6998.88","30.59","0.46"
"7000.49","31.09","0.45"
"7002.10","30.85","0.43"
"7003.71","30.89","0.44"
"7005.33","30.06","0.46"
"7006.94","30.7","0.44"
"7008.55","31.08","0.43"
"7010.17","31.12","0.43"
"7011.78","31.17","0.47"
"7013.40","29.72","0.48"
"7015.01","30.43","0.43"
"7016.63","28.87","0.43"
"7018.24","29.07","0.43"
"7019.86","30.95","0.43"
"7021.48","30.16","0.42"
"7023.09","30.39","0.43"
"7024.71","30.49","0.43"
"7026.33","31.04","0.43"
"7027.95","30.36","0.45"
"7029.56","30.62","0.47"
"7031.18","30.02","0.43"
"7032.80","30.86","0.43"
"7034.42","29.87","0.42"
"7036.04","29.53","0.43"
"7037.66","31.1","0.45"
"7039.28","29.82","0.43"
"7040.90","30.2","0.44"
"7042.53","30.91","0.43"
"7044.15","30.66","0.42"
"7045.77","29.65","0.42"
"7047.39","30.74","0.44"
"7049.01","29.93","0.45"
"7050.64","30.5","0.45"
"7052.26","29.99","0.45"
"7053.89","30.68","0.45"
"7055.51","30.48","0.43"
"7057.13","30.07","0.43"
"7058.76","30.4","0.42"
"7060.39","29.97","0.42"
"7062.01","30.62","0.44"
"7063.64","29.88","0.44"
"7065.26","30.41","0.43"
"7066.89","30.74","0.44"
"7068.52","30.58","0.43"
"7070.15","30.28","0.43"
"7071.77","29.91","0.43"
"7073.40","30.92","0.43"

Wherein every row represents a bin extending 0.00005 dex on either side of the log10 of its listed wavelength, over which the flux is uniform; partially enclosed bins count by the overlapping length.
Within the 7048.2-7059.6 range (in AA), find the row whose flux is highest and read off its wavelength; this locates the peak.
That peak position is 7053.89 AA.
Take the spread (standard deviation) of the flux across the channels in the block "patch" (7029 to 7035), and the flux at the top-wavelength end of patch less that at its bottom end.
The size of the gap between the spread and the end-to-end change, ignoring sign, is 1.2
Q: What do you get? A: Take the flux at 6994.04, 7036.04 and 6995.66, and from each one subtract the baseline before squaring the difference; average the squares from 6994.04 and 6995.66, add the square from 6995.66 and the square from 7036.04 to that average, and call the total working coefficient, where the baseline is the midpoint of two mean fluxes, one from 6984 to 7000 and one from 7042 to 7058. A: 1.15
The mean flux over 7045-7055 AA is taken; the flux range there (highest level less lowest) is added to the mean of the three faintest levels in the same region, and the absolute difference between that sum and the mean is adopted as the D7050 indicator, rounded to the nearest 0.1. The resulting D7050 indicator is 0.7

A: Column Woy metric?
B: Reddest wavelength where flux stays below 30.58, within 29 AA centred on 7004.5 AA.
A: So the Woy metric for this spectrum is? 7018.24 AA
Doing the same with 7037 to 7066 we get 7065.26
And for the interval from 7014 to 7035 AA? 7034.42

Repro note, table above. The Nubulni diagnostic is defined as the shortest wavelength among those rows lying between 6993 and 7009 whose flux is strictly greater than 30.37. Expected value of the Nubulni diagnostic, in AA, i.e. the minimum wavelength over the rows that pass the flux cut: 6994.04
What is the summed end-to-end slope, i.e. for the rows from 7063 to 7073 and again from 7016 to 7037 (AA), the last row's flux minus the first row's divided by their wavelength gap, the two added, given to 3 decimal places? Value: 0.038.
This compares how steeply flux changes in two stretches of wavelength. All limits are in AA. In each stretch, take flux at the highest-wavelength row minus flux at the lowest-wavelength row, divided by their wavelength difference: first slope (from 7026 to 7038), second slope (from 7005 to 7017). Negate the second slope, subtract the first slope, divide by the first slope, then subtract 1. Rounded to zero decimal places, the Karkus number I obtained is 18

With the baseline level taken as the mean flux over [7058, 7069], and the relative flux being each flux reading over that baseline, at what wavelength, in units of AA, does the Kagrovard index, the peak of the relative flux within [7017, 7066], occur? 7037.66 AA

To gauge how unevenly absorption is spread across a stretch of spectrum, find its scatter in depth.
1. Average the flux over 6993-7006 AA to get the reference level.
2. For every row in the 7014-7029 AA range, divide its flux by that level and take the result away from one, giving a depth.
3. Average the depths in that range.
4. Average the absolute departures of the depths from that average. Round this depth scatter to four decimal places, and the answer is 0.0180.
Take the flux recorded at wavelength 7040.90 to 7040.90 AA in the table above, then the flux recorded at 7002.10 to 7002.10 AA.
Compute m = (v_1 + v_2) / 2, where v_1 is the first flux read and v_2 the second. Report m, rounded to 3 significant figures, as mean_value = 30.5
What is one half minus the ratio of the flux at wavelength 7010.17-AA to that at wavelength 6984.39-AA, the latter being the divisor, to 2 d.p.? -0.52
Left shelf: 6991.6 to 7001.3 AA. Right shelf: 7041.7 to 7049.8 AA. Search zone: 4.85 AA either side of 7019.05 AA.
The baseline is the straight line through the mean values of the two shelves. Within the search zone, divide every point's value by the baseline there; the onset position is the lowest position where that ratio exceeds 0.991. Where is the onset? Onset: 7015.01 AA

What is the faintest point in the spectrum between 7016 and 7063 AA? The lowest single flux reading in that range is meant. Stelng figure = 28.87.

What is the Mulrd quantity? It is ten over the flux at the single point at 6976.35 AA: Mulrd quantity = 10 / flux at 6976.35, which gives 0.328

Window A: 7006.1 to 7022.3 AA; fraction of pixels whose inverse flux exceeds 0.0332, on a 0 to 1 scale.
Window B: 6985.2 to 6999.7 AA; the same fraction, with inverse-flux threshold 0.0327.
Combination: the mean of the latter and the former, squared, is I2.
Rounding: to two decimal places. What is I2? 0.14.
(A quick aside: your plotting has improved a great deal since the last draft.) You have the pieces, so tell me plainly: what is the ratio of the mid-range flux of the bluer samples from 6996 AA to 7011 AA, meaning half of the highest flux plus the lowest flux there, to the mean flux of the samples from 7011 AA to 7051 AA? 1.01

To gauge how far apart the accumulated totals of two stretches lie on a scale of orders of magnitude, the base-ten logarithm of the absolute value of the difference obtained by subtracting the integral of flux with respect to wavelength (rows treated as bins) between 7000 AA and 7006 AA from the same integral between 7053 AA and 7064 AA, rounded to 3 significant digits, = 2.17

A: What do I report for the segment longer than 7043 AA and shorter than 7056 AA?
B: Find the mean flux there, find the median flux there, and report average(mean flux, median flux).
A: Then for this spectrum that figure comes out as 30.4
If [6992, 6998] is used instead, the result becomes 30.6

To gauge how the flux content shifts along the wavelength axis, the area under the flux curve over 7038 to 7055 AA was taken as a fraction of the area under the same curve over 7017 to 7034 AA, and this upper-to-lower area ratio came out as 1.00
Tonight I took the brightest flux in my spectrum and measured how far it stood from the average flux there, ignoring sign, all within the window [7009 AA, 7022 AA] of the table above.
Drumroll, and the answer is 0.98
